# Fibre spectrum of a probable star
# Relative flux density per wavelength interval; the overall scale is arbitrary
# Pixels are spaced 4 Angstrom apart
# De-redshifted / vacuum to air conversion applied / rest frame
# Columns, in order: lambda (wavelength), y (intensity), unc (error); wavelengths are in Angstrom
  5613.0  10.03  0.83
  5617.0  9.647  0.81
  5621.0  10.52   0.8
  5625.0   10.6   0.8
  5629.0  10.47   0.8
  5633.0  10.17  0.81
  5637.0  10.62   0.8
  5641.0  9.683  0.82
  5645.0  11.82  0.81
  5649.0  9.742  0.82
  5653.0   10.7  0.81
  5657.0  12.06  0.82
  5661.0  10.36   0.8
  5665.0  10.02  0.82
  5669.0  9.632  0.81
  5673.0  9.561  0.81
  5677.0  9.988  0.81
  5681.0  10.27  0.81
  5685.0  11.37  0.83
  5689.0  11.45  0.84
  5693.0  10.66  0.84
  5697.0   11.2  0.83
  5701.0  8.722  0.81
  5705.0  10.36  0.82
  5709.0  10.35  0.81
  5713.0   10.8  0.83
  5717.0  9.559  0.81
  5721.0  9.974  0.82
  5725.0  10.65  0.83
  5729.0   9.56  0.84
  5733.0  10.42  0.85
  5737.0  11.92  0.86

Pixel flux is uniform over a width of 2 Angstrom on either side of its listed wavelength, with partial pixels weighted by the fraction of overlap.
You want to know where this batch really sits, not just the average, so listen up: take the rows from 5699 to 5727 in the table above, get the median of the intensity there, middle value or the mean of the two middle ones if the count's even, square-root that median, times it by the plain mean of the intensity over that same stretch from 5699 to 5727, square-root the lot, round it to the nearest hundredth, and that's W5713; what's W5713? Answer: 5.69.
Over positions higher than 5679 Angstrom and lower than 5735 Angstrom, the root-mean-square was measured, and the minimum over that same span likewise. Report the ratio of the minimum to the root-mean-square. 0.838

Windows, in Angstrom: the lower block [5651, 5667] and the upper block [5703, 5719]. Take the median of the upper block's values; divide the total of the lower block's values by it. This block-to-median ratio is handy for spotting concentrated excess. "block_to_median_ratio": 4.2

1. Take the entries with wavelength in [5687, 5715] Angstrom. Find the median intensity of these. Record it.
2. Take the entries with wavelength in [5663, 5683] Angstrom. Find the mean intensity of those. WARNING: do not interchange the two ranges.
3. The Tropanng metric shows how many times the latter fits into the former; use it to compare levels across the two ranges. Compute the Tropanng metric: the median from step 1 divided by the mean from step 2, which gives 1.08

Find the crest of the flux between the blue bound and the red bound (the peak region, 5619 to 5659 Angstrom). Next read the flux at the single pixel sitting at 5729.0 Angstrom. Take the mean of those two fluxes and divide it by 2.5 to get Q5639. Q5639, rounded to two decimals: 4.32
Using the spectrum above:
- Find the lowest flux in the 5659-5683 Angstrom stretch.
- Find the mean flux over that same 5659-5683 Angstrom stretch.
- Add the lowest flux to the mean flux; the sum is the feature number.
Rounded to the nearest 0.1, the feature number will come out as 19.5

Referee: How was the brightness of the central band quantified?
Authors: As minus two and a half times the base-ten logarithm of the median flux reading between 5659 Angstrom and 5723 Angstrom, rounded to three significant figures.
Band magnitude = -2.53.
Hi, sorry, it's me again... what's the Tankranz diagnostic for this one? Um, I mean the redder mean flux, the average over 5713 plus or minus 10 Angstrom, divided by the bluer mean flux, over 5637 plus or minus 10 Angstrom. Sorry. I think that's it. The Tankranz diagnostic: 0.97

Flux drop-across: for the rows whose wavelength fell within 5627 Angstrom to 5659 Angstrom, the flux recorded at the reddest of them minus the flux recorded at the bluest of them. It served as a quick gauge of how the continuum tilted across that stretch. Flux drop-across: 1.6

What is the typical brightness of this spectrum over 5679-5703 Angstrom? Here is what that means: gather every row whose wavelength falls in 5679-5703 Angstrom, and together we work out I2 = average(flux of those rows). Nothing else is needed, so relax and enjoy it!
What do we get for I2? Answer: 10.6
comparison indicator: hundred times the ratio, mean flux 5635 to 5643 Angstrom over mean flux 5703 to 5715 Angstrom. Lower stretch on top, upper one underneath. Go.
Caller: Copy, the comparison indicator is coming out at 96.7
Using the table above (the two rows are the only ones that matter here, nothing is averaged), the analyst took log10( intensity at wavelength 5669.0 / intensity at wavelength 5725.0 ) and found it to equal -0.044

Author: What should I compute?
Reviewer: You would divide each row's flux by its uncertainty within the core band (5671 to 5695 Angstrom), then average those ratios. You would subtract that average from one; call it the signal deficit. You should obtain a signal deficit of -11.8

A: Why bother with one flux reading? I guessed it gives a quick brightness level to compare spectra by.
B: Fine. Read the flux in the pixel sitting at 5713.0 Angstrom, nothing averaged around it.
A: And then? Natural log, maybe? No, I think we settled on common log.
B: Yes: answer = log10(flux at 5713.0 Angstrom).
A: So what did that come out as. 1.03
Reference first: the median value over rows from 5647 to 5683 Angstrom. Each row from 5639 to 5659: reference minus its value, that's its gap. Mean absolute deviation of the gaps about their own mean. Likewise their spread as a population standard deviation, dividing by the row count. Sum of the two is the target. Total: 1.9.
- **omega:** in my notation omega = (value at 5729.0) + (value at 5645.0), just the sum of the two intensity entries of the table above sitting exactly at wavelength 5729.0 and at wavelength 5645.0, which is 21.4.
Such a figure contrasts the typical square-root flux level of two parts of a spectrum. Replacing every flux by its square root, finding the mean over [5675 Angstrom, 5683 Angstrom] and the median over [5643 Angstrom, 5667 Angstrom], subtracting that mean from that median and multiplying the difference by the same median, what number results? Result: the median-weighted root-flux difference 0.2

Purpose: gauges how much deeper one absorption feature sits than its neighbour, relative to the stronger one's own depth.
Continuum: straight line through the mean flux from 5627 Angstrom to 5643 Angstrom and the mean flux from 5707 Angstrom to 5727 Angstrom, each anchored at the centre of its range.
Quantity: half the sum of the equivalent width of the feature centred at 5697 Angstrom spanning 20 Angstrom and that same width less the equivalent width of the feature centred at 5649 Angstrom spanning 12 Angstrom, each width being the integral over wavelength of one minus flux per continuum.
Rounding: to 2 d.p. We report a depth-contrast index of -0.13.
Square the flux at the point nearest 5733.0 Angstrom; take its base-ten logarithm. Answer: 2.04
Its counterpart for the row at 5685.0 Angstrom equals 2.11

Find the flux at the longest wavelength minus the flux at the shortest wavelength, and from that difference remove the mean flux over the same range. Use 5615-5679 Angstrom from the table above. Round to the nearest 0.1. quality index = -10.0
